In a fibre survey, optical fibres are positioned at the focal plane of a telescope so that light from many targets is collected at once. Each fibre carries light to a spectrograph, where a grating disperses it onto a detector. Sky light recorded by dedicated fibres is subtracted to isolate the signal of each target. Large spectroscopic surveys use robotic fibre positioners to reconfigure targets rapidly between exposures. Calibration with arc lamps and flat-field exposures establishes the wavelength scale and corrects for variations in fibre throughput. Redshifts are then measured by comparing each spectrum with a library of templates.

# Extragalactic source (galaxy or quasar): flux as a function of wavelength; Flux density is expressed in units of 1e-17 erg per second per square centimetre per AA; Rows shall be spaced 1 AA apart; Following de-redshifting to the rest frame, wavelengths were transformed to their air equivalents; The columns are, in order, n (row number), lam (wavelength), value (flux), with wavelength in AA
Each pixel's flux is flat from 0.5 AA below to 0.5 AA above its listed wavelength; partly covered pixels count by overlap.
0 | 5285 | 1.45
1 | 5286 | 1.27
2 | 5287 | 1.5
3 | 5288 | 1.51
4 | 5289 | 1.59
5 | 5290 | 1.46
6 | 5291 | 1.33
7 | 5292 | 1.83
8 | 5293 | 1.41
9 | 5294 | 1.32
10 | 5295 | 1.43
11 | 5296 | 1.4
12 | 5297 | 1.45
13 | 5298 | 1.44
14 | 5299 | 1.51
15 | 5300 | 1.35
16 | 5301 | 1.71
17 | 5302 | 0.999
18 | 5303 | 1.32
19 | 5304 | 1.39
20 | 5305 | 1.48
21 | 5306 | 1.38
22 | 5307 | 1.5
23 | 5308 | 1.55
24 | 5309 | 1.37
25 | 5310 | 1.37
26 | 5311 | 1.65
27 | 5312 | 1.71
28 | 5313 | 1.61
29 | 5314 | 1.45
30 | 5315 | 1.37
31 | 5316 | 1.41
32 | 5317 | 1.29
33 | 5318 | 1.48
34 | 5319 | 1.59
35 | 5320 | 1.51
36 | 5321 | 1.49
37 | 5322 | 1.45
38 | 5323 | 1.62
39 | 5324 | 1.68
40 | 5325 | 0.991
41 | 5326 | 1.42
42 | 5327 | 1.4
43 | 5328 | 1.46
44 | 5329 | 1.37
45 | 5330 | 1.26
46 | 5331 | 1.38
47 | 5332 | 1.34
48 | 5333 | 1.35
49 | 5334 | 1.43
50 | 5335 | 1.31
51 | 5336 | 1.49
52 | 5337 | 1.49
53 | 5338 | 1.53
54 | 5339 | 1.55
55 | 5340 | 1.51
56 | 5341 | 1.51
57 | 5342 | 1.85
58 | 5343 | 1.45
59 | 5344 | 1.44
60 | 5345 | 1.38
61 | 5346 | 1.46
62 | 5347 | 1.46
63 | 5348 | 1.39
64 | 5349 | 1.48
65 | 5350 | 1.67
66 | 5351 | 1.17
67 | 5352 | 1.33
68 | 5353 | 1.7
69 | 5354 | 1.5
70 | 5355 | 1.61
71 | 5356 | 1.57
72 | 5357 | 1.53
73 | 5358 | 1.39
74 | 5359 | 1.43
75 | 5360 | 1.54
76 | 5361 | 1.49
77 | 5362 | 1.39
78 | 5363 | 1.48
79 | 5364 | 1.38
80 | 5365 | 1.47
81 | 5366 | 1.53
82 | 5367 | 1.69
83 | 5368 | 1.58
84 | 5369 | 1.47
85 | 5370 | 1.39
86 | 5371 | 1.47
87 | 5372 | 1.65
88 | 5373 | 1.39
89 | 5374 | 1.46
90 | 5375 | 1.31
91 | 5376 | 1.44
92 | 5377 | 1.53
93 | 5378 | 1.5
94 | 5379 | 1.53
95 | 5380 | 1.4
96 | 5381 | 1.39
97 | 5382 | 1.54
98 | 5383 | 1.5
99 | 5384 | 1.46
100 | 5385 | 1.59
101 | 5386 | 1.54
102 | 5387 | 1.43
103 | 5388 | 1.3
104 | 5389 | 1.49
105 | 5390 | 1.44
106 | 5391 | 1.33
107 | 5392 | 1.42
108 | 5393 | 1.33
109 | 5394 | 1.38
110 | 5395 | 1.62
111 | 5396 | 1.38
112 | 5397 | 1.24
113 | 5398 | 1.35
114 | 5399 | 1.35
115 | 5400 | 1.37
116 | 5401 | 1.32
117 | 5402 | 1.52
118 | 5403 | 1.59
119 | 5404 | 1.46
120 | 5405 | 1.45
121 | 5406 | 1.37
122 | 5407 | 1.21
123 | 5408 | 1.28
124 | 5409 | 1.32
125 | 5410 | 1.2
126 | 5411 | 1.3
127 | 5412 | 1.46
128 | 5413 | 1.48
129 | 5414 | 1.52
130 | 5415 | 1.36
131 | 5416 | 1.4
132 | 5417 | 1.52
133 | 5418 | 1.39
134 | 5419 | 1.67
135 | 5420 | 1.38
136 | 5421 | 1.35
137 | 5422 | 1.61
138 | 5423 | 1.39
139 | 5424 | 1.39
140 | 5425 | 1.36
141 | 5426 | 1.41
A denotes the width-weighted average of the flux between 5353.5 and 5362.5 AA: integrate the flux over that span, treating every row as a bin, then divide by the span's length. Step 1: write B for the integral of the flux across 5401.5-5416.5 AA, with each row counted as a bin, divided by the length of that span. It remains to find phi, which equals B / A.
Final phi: 0.93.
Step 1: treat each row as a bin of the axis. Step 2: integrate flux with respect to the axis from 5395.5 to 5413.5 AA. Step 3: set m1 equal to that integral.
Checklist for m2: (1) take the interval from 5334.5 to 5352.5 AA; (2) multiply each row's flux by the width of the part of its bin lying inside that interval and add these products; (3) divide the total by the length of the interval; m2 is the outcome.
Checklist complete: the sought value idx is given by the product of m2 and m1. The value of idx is 36.2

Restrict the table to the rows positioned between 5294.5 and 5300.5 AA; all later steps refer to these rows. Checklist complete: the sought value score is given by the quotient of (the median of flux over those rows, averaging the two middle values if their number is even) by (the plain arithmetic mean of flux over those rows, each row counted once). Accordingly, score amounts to 1.00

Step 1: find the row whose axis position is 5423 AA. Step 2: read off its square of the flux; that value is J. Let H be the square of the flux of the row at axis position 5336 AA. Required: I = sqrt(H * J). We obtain 2.07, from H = 2.2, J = 1.9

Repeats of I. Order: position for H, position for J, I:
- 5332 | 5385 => 2.13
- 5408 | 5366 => 1.96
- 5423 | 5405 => 2.02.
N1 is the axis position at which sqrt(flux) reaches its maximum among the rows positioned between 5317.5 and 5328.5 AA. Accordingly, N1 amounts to 5324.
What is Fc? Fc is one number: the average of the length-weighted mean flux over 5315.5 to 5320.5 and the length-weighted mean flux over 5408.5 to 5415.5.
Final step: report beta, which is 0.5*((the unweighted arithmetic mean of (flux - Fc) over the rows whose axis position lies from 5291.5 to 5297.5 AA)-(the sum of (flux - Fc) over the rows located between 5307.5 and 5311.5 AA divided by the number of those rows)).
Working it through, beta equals -0.01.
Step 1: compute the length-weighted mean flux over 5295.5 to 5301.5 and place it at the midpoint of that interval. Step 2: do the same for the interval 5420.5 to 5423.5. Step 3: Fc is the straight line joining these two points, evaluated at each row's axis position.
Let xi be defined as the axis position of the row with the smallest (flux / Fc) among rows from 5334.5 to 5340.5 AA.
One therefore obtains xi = 5335 AA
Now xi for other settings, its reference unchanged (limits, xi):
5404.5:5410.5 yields 5410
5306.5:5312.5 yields 5309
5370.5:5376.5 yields 5375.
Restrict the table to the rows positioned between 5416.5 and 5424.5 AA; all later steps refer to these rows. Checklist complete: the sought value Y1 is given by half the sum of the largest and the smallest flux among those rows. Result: 1.51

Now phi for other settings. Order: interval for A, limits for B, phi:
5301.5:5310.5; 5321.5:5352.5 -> 1.05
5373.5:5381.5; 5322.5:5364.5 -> 1.01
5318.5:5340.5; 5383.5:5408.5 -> 0.98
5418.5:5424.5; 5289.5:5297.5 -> 0.99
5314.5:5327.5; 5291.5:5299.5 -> 1.02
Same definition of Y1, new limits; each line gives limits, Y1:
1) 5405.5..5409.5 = 1.29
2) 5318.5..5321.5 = 1.54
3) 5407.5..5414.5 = 1.36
